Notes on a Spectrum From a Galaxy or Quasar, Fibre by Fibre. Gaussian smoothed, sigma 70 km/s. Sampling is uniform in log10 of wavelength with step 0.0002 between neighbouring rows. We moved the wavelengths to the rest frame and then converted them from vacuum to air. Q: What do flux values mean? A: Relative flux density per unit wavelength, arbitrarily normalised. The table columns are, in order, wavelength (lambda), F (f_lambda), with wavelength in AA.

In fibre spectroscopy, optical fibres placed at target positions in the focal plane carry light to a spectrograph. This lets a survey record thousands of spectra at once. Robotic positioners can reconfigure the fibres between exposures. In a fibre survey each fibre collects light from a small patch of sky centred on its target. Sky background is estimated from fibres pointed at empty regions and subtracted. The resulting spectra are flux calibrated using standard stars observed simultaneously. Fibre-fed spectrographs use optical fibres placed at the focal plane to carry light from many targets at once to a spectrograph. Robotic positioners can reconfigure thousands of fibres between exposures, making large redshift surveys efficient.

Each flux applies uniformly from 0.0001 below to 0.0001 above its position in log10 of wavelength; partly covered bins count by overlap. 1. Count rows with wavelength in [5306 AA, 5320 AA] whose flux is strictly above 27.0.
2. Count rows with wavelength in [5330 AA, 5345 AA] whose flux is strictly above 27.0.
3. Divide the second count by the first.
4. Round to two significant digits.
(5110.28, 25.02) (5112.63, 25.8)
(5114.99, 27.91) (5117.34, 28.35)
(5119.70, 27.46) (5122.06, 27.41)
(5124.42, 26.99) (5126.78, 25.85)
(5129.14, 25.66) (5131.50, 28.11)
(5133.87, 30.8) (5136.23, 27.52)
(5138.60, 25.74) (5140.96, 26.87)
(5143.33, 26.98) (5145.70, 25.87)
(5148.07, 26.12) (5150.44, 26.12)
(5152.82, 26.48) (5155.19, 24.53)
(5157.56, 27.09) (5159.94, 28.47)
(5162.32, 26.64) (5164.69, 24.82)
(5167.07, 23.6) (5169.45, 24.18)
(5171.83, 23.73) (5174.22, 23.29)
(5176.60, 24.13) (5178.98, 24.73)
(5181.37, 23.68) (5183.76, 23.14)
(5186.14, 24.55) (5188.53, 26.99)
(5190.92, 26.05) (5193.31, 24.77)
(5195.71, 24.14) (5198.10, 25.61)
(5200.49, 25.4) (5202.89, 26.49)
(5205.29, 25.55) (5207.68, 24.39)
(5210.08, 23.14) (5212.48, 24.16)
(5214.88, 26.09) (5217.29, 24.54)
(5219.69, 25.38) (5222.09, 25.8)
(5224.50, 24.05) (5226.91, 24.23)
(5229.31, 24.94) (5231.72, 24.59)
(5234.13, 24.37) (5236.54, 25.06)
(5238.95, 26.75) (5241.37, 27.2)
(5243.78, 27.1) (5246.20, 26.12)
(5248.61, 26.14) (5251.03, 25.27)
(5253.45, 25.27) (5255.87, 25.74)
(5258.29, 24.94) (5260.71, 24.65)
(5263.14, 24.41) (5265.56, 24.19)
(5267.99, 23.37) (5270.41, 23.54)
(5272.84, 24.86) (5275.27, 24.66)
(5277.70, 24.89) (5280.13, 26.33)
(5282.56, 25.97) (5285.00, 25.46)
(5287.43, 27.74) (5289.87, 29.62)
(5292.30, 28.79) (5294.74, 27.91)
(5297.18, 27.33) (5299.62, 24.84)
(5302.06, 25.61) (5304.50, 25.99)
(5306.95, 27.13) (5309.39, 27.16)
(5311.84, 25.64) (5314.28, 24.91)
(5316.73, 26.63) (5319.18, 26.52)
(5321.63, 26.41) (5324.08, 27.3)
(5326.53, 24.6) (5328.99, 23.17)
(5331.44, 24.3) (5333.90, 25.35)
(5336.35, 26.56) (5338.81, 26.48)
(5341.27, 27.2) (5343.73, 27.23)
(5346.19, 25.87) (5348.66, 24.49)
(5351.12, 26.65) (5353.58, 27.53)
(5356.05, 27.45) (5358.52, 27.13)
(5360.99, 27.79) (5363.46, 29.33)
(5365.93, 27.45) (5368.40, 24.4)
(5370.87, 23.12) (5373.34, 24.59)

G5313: 1.0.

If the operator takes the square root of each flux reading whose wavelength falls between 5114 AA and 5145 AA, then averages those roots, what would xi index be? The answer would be 5.23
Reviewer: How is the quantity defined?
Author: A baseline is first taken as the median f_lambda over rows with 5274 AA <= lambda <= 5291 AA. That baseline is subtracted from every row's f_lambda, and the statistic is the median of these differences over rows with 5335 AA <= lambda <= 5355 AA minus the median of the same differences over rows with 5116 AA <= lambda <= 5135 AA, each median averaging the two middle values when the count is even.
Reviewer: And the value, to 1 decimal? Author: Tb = -0.8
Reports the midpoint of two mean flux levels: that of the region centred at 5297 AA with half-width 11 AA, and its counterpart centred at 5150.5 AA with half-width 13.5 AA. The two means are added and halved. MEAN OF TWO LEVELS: 26.8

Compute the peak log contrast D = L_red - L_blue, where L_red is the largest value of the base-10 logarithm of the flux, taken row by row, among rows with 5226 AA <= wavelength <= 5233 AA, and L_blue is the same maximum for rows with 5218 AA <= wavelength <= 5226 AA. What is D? -0.015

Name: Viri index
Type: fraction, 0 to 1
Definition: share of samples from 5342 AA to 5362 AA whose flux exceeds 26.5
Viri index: 0.75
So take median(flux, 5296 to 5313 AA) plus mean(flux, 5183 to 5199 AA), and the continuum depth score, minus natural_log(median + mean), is -3.93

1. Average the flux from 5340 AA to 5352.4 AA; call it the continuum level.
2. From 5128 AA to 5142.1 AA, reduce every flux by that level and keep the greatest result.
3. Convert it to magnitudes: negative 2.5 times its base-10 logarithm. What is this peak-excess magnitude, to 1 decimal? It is -1.6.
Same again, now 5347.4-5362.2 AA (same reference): -0.4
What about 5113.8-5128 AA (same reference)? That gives -0.8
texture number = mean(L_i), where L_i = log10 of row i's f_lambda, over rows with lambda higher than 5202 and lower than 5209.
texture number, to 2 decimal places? 1.41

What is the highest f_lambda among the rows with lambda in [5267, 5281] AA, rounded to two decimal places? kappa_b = 26.33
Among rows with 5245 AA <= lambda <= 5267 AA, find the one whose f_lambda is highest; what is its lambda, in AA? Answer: 5248.61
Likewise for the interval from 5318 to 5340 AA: 5324.08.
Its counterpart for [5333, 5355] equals 5353.58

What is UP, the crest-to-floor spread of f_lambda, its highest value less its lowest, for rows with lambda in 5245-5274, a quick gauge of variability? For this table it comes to 2.8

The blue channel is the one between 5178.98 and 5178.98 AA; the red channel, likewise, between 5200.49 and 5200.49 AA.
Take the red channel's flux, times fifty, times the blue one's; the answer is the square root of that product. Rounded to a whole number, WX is 177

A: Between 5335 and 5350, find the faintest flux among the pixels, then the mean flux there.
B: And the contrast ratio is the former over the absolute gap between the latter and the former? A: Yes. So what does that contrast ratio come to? 13.5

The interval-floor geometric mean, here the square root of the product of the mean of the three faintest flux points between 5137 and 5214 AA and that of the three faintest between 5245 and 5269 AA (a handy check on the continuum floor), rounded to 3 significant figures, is 23.6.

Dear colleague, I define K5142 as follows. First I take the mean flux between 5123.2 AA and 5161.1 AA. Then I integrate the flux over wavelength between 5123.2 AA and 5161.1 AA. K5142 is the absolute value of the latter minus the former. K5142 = 990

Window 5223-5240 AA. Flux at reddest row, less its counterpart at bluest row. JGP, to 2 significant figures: 2.7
